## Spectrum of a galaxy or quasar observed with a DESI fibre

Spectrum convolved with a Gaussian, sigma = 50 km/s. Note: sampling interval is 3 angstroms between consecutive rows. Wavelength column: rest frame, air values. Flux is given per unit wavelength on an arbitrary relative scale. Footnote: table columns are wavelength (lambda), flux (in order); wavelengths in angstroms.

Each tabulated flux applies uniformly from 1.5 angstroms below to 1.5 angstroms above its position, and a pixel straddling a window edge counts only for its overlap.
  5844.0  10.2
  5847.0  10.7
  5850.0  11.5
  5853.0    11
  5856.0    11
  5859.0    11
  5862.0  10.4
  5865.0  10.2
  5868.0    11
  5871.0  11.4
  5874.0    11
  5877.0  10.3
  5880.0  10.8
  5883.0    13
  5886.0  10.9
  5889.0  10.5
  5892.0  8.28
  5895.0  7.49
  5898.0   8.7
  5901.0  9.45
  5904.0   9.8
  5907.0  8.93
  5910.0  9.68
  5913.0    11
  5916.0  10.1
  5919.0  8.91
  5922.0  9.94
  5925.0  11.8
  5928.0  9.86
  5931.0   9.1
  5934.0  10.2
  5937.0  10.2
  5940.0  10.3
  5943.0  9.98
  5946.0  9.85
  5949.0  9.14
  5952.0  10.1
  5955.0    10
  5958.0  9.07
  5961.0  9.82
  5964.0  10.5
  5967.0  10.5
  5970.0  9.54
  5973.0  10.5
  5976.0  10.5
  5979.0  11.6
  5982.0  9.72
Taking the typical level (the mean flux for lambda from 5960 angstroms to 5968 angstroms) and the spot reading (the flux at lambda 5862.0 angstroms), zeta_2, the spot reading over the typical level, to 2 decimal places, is 1.01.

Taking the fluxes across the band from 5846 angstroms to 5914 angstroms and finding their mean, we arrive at 10.3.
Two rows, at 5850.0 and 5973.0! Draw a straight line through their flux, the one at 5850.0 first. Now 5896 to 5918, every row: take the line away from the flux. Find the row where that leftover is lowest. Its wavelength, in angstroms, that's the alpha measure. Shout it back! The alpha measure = 5898.0 angstroms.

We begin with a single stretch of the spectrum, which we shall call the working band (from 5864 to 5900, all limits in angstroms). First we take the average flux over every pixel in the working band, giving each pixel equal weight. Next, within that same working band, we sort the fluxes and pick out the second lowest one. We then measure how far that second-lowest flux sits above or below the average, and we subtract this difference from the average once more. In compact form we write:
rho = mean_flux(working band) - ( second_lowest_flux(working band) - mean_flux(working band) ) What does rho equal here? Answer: 12.3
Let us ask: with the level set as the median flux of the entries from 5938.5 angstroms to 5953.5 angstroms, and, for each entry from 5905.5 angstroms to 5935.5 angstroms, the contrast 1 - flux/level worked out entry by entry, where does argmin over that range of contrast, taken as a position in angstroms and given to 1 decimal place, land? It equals 5925.0 angstroms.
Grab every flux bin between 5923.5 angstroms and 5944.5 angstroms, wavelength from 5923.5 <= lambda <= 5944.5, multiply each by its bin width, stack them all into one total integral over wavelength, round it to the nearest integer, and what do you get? 214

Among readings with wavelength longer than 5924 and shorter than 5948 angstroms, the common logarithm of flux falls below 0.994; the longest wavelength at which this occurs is 5946.0 angstroms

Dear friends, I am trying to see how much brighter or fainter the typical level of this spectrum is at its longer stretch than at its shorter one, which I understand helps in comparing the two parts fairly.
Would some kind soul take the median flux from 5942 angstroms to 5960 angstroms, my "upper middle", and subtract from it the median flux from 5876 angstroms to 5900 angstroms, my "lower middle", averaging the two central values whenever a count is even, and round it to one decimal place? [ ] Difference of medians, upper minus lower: -0.5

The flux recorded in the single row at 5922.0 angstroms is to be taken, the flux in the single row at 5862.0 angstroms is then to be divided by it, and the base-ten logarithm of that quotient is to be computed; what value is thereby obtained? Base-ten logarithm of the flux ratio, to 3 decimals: 0.020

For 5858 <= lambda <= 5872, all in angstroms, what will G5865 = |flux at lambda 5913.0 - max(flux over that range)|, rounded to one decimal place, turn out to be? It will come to 0.4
